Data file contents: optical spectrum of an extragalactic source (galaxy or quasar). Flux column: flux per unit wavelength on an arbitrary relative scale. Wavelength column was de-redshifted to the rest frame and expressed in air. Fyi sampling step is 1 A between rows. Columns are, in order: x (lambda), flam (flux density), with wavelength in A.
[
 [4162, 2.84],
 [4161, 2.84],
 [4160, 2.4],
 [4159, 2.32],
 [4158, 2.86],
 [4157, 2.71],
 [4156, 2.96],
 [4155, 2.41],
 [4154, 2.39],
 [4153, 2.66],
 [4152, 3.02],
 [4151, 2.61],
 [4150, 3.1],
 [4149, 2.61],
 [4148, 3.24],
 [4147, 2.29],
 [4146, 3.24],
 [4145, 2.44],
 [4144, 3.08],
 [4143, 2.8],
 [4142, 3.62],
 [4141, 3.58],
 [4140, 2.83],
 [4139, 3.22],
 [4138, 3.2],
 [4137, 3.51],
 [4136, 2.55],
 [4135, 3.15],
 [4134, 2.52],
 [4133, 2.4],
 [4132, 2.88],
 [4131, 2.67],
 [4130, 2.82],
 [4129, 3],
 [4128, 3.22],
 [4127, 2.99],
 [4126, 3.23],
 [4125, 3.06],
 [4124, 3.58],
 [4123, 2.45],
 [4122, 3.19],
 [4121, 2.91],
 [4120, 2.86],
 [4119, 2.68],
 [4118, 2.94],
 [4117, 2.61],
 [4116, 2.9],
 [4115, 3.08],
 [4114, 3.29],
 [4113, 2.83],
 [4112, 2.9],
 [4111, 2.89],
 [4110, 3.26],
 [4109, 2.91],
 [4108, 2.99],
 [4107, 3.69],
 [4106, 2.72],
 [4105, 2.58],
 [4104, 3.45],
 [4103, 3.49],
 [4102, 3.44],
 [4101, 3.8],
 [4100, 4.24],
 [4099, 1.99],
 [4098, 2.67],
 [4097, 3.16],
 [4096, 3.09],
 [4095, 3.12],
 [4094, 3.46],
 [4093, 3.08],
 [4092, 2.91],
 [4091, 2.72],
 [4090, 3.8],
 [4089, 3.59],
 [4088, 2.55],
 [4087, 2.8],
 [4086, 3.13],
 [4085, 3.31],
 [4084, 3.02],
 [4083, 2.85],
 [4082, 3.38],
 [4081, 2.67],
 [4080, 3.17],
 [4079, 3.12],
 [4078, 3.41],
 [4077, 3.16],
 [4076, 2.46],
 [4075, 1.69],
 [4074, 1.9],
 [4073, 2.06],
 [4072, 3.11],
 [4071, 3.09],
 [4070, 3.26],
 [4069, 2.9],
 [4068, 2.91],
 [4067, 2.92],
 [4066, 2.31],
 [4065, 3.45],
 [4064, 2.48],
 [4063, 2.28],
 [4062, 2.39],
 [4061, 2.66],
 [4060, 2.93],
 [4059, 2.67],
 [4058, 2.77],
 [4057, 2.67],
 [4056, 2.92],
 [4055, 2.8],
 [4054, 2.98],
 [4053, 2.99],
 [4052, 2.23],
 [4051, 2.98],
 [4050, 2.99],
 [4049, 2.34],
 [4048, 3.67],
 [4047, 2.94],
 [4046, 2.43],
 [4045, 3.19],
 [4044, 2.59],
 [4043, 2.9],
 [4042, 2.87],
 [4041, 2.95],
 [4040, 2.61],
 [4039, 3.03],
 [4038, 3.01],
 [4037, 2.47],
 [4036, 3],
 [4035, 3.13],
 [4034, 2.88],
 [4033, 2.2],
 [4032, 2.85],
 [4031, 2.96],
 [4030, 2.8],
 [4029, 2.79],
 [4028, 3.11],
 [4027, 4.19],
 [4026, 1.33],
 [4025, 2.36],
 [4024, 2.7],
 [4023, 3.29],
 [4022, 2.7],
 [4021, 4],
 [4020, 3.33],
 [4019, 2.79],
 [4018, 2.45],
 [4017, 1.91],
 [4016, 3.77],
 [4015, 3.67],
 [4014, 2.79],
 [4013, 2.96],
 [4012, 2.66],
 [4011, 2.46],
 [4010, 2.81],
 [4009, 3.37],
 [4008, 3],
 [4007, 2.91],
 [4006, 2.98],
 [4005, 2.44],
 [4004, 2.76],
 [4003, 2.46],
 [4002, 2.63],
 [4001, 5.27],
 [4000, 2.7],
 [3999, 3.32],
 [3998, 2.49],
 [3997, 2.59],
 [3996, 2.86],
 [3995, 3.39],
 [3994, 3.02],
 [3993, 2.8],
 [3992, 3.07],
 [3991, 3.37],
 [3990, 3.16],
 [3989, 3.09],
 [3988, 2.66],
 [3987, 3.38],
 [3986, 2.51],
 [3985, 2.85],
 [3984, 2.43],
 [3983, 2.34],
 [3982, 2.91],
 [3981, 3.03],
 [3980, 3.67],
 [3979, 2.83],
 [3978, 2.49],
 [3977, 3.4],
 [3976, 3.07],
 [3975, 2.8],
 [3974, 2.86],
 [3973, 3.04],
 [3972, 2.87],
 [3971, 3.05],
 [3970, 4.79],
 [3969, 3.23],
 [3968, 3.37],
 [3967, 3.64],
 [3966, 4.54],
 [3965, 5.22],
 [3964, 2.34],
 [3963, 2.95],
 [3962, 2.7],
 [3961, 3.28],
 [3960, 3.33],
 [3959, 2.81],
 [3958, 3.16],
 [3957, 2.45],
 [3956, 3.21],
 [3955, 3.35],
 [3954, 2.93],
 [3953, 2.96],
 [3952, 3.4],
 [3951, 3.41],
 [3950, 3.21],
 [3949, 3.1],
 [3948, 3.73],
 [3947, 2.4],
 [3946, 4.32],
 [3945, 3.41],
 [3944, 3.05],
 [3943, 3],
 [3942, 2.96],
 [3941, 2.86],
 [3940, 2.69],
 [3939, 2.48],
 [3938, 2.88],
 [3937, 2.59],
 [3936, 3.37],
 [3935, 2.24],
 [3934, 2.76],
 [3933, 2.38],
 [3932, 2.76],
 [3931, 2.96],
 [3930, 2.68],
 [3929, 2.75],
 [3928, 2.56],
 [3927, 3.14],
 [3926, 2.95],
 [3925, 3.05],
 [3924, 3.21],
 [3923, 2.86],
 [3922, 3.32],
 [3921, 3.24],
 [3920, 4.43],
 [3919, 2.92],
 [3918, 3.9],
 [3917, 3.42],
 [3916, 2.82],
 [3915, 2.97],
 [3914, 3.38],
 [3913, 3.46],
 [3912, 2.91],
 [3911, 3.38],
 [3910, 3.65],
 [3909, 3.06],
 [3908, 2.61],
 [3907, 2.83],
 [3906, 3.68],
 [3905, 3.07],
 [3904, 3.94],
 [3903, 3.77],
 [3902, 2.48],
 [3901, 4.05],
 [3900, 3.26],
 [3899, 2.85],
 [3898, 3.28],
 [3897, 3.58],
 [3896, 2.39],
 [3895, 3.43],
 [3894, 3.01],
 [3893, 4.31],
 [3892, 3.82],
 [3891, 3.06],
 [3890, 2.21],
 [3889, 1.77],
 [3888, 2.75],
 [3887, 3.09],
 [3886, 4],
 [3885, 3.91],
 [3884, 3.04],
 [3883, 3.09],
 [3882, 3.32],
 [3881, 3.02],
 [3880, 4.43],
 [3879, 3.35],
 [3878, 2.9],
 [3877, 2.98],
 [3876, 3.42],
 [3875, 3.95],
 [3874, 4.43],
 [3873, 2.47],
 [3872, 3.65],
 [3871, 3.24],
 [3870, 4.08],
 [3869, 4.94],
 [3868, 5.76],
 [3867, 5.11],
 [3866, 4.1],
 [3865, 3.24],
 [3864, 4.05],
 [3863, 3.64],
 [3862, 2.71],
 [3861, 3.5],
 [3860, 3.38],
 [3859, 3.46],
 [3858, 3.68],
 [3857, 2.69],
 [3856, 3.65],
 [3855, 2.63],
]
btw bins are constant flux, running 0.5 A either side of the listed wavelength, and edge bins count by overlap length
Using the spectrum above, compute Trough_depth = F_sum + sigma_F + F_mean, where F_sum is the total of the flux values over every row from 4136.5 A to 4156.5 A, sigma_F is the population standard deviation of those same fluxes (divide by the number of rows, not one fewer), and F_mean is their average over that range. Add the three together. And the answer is 62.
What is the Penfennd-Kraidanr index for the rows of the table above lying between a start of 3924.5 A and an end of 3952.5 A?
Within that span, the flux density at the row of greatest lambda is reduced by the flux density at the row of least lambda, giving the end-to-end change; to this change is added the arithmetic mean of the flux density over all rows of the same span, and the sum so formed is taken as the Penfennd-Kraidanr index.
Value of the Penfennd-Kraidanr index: 3.32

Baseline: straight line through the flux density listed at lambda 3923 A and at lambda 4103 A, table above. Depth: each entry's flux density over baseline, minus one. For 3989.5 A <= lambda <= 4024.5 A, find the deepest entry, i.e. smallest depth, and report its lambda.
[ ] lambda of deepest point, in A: 4017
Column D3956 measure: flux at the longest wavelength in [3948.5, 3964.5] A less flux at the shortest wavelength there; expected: -0.76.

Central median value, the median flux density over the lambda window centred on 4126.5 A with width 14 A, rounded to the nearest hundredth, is 2.95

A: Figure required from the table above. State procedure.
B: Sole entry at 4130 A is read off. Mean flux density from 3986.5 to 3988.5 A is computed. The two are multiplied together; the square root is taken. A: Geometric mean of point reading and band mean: 2.92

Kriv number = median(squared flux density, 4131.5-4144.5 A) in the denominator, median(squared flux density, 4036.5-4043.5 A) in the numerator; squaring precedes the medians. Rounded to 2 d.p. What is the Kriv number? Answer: 0.89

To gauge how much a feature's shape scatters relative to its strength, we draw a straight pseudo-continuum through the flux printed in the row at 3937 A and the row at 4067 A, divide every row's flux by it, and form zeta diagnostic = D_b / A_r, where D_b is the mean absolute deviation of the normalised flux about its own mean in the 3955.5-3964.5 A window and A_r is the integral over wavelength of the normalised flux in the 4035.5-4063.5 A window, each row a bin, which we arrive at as 0.004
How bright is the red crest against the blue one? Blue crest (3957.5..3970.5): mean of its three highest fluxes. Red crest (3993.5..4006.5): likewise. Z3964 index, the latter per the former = 0.82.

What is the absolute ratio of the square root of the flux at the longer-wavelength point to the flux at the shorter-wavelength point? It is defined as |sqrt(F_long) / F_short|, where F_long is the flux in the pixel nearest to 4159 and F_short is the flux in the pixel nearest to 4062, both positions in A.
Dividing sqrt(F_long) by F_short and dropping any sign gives 0.637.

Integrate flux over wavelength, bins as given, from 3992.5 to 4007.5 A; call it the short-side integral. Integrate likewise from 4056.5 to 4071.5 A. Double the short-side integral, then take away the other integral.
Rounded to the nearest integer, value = 48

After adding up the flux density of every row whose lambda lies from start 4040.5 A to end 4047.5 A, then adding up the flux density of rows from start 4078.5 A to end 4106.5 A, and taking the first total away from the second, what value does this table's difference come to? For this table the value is 67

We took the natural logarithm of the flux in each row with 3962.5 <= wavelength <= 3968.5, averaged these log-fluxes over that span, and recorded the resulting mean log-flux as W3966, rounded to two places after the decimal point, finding 1.27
